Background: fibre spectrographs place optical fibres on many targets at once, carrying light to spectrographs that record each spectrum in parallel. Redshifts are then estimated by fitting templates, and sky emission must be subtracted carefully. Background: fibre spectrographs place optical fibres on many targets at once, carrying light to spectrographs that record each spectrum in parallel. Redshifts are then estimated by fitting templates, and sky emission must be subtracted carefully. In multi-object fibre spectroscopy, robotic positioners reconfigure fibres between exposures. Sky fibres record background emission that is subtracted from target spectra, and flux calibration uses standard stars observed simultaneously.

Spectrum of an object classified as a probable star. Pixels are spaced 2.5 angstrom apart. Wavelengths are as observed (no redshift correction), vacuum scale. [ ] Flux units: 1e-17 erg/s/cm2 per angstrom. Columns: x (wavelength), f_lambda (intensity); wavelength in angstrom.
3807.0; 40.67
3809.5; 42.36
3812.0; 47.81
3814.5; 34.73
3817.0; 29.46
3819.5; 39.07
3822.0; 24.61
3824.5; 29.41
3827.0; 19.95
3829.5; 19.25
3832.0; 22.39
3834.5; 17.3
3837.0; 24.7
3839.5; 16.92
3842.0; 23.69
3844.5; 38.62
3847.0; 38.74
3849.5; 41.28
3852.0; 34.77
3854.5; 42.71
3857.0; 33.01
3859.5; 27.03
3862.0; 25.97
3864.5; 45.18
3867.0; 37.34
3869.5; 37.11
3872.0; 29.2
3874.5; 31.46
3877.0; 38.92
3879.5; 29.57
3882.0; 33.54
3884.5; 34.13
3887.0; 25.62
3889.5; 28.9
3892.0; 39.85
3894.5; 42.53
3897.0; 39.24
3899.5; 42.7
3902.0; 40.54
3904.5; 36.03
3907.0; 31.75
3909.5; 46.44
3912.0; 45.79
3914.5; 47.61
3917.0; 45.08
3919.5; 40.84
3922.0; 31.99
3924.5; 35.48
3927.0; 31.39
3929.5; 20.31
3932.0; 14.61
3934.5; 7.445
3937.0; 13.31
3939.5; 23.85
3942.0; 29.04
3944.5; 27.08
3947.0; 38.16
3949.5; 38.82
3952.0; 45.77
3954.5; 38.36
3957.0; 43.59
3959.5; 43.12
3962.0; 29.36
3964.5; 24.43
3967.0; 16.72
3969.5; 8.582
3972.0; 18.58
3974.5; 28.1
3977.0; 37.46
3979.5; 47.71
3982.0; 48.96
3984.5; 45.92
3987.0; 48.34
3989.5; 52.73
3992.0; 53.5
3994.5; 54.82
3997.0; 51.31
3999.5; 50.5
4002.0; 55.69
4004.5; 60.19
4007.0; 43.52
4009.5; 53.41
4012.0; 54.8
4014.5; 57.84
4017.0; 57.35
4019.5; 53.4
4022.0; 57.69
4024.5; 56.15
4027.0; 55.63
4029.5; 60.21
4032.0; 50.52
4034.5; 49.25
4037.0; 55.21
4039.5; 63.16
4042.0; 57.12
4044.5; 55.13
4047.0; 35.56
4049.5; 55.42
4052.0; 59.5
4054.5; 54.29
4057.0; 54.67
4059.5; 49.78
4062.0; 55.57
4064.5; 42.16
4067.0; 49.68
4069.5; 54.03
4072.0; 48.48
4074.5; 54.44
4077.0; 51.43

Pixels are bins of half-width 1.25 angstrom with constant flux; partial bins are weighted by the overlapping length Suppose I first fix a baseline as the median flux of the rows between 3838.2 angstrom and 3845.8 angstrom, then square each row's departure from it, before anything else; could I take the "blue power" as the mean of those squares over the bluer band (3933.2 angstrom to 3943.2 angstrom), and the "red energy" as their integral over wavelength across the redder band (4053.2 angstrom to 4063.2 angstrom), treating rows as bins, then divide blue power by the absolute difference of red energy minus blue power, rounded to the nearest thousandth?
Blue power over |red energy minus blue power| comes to 0.011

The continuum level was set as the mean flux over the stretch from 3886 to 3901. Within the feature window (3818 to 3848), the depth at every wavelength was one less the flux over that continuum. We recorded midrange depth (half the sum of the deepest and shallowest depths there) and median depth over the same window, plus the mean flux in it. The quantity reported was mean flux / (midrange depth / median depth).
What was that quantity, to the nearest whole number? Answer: 38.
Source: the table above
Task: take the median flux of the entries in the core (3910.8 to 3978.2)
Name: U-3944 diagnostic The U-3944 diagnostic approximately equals 31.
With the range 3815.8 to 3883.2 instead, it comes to 30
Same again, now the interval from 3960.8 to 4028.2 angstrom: 51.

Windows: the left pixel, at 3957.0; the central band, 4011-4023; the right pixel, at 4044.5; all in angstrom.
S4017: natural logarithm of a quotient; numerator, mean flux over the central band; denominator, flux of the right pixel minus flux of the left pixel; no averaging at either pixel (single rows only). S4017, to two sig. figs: 1.6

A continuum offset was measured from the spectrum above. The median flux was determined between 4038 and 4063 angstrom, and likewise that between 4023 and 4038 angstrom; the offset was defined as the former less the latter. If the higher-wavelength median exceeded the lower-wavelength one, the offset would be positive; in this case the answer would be 0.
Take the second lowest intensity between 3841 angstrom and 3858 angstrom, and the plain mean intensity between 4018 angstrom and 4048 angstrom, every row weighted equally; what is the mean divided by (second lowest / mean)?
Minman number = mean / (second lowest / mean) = 89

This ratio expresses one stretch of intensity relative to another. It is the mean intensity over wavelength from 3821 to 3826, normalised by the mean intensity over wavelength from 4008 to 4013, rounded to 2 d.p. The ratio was 0.50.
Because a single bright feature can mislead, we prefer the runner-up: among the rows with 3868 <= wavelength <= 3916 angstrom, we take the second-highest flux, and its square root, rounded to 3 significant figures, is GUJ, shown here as 6.81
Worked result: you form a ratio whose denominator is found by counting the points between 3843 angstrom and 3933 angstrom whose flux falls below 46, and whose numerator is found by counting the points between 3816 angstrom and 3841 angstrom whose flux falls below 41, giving 0.29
